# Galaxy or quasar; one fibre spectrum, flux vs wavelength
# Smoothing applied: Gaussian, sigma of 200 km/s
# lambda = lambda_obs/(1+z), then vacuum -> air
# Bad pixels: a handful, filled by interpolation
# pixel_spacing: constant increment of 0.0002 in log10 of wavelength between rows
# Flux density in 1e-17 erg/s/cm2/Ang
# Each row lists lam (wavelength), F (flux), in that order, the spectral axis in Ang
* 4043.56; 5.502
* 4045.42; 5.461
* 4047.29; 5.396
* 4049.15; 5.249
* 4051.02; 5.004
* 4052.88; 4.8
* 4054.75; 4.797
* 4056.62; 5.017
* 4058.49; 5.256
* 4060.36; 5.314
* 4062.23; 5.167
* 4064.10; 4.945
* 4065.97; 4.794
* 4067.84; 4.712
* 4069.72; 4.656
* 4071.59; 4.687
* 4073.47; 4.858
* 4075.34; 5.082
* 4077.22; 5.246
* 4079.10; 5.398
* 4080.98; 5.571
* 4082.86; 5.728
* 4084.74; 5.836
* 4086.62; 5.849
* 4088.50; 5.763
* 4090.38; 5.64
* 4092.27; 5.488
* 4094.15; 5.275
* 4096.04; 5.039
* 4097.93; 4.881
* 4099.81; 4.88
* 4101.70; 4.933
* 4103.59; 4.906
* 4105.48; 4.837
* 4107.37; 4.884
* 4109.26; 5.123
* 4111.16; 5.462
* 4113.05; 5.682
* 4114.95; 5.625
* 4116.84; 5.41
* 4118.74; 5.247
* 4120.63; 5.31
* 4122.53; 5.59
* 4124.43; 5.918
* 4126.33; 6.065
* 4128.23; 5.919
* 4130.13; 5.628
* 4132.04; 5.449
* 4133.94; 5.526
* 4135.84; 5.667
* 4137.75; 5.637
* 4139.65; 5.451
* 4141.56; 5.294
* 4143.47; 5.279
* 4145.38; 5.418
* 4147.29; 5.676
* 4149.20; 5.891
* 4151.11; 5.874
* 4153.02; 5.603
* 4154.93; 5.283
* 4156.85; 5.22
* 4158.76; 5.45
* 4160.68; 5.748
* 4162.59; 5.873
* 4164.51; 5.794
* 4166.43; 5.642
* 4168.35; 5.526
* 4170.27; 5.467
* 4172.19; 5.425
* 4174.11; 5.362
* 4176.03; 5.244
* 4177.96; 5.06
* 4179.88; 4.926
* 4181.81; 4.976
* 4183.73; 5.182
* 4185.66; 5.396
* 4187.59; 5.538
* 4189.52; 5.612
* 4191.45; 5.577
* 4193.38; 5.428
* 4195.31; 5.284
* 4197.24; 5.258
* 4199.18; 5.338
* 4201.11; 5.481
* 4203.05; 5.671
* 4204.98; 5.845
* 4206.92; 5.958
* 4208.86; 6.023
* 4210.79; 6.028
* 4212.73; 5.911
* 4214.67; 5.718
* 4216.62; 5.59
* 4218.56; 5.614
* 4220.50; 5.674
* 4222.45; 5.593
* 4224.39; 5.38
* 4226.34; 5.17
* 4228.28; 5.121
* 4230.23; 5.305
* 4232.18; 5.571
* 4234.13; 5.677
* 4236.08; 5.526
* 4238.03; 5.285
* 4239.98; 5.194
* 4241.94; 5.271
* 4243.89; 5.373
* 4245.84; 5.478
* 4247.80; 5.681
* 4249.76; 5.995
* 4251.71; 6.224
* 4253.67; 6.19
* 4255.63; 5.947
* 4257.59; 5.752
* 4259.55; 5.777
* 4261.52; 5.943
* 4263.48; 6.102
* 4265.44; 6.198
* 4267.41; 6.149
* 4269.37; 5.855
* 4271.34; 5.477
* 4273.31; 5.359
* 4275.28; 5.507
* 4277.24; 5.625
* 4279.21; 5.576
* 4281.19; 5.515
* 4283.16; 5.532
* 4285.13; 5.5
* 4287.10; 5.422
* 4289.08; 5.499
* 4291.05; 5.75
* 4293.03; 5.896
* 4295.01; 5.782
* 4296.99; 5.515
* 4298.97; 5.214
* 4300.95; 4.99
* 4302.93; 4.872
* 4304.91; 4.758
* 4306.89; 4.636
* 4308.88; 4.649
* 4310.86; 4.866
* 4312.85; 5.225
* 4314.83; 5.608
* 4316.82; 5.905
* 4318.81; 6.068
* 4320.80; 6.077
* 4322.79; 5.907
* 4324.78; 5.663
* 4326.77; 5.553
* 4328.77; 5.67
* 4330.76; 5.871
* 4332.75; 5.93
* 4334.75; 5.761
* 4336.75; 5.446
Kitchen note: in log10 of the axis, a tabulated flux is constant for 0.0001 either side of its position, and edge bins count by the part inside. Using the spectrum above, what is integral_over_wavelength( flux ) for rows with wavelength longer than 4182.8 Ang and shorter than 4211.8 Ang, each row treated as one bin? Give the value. 162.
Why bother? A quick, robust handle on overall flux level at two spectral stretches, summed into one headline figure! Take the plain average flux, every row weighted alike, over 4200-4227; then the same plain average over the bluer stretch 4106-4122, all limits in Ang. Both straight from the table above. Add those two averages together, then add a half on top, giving 11.53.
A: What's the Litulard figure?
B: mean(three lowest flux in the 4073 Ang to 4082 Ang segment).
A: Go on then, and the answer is 5.1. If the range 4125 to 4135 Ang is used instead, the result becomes 5.5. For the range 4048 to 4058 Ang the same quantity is 4.9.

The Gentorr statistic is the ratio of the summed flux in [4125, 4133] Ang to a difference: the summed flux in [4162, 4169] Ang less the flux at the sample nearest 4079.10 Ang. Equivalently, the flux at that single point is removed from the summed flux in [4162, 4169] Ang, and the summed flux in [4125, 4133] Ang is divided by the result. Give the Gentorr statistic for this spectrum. 1.3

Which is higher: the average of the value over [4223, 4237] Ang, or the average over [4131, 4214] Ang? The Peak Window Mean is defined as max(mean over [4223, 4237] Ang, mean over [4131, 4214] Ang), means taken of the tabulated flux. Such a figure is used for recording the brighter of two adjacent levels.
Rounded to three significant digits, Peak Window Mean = 5.52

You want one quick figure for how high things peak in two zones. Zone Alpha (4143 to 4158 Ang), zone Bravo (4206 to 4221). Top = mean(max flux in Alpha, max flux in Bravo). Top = 5.96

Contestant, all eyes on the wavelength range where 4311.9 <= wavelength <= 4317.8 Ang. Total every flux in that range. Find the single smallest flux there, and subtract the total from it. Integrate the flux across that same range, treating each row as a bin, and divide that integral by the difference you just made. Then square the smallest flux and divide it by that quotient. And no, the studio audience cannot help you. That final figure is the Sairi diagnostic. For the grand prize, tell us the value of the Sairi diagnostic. -9.5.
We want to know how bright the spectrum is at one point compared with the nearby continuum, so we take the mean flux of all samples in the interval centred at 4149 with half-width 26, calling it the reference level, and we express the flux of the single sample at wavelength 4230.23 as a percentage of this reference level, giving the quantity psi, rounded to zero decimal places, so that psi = 95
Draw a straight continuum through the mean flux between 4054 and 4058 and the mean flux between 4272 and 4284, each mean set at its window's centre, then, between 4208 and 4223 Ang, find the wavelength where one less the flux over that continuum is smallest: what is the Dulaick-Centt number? 4208.86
